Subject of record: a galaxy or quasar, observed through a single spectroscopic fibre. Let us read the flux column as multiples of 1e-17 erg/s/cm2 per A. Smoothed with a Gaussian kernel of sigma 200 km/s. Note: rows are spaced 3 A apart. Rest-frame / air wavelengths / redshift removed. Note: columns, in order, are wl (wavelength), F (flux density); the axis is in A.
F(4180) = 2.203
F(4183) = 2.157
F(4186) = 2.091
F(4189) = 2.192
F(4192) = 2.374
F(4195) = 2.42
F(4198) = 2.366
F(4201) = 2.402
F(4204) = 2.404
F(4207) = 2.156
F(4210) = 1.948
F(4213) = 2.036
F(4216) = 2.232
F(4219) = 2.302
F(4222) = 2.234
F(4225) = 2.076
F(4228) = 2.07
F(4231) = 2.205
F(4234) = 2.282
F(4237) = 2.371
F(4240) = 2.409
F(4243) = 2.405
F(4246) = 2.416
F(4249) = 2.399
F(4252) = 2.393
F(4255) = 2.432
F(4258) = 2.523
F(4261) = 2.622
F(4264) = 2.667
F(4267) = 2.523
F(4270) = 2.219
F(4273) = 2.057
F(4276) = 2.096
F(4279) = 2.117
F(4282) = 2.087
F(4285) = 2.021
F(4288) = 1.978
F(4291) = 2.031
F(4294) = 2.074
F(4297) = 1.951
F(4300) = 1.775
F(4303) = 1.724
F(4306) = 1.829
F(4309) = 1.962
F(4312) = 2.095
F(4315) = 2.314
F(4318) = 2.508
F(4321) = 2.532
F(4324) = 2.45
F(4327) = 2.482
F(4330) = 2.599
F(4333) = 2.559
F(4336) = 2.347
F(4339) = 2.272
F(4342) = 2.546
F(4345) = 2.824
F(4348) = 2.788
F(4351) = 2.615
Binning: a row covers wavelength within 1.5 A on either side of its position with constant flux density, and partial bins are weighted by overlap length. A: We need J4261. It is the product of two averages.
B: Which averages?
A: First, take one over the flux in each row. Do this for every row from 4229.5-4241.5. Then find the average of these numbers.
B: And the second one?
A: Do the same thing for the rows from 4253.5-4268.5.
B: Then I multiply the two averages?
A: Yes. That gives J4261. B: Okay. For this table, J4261 0.169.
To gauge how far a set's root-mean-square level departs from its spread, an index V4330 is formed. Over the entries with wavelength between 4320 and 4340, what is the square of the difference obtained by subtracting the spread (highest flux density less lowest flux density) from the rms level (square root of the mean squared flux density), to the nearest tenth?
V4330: 4.6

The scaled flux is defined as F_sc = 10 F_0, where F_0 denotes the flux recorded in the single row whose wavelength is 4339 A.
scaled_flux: 22.7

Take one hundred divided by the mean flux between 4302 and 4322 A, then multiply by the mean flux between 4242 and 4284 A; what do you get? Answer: 110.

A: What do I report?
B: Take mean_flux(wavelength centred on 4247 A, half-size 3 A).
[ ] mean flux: 2.41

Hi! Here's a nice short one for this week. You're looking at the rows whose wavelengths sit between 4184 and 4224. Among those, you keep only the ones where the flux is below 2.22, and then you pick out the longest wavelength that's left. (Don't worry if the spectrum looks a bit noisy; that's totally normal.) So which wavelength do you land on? 4213 A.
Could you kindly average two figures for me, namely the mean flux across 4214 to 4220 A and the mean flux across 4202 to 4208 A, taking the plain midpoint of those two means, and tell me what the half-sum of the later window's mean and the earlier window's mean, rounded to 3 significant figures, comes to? 2.27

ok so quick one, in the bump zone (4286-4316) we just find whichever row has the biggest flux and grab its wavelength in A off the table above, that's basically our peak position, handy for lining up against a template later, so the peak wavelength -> 4315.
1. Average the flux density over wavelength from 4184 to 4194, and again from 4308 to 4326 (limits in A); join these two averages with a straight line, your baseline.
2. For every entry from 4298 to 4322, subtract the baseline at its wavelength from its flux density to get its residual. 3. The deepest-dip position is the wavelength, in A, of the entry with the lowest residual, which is 4303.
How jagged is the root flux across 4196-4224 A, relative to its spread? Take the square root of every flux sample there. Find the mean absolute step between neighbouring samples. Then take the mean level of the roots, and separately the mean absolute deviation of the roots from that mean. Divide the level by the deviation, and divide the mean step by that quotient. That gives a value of 0.0011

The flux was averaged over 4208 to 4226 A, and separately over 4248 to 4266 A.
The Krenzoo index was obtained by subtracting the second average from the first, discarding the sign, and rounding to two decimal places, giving 0.37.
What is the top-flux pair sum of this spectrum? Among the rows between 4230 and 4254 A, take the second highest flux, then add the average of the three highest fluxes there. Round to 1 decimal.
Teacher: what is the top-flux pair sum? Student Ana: 4.8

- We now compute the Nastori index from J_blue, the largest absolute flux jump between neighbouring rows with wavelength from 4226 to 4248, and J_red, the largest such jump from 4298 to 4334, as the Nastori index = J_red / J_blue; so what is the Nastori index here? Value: 1.6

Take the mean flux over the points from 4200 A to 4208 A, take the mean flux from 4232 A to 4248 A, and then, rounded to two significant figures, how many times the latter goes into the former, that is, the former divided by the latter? 0.98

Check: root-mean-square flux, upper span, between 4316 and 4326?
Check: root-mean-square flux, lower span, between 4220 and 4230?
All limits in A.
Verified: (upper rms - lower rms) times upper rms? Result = 0.9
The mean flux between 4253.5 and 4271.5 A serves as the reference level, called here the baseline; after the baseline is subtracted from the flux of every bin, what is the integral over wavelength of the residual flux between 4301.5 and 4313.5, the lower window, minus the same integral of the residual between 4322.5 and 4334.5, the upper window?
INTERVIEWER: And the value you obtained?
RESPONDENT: -7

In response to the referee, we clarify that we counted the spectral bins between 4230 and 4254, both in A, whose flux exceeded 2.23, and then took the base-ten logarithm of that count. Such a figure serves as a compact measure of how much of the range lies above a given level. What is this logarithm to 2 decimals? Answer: 0.85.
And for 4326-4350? 0.90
